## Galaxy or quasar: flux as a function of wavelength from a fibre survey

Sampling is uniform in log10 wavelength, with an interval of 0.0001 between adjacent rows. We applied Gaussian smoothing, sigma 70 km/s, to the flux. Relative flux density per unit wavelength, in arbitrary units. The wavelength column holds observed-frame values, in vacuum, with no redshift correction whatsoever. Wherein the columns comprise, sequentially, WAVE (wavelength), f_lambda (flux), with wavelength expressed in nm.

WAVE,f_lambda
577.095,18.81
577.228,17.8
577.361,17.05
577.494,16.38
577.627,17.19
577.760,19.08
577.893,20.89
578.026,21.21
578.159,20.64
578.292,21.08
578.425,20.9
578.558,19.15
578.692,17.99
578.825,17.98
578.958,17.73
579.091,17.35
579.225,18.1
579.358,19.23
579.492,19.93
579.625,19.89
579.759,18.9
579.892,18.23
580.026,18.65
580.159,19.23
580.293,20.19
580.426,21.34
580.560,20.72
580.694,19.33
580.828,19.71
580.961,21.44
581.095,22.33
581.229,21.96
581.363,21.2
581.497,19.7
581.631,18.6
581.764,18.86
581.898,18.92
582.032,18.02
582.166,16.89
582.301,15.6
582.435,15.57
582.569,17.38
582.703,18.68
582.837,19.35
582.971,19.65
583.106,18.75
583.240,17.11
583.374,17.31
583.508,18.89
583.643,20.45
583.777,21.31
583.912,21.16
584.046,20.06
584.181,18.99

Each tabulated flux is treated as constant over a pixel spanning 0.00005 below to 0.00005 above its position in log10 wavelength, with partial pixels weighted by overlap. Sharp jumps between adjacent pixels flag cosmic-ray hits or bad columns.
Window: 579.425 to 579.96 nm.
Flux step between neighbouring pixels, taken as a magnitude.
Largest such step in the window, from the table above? 1.0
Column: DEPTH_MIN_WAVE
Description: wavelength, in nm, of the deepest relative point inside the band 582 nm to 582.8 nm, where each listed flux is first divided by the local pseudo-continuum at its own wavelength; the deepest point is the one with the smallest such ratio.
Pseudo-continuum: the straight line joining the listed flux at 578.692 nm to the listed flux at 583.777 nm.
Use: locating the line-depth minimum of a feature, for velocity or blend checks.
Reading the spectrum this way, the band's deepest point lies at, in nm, 582.435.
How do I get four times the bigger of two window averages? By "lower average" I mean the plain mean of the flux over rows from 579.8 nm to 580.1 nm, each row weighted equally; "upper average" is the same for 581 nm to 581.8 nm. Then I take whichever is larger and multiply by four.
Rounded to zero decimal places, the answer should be 82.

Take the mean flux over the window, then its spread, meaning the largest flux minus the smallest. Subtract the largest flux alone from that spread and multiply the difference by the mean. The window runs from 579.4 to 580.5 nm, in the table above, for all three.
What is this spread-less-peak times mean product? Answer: -356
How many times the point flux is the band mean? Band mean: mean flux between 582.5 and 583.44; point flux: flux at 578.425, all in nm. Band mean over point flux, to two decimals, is 0.88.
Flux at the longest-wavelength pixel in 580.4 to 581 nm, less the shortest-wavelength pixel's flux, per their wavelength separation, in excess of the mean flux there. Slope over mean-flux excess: -20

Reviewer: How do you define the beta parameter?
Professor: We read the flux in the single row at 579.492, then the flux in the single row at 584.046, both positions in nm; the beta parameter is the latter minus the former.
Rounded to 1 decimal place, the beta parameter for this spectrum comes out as 0.1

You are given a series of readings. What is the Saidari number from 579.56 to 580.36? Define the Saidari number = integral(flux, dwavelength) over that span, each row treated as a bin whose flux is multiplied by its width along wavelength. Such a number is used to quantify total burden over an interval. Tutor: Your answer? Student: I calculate 15.4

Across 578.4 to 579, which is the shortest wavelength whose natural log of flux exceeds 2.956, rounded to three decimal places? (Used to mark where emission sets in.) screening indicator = 578.425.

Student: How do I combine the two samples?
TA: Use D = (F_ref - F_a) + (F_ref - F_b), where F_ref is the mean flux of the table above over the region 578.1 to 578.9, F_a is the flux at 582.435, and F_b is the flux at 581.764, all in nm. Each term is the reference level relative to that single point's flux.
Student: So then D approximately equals 5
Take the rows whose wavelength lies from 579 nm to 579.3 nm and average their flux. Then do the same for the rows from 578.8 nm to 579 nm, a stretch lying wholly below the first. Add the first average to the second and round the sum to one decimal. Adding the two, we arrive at 35.6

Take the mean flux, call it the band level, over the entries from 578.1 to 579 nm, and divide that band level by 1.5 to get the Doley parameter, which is 12.9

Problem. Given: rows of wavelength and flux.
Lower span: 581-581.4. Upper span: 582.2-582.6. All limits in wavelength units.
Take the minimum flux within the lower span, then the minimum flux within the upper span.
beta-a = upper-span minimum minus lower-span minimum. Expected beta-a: -6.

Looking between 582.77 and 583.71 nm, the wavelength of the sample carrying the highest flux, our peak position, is 583.643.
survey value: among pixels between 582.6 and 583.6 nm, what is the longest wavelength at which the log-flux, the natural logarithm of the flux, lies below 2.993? 583.508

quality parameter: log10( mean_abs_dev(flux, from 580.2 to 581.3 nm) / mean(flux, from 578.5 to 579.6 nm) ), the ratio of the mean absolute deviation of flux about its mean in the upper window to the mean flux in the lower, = -1.32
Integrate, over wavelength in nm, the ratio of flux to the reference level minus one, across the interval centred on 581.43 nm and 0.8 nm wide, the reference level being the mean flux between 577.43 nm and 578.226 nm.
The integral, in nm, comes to 0.05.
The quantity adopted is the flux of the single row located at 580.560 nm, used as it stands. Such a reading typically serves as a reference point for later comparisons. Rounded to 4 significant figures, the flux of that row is 20.72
